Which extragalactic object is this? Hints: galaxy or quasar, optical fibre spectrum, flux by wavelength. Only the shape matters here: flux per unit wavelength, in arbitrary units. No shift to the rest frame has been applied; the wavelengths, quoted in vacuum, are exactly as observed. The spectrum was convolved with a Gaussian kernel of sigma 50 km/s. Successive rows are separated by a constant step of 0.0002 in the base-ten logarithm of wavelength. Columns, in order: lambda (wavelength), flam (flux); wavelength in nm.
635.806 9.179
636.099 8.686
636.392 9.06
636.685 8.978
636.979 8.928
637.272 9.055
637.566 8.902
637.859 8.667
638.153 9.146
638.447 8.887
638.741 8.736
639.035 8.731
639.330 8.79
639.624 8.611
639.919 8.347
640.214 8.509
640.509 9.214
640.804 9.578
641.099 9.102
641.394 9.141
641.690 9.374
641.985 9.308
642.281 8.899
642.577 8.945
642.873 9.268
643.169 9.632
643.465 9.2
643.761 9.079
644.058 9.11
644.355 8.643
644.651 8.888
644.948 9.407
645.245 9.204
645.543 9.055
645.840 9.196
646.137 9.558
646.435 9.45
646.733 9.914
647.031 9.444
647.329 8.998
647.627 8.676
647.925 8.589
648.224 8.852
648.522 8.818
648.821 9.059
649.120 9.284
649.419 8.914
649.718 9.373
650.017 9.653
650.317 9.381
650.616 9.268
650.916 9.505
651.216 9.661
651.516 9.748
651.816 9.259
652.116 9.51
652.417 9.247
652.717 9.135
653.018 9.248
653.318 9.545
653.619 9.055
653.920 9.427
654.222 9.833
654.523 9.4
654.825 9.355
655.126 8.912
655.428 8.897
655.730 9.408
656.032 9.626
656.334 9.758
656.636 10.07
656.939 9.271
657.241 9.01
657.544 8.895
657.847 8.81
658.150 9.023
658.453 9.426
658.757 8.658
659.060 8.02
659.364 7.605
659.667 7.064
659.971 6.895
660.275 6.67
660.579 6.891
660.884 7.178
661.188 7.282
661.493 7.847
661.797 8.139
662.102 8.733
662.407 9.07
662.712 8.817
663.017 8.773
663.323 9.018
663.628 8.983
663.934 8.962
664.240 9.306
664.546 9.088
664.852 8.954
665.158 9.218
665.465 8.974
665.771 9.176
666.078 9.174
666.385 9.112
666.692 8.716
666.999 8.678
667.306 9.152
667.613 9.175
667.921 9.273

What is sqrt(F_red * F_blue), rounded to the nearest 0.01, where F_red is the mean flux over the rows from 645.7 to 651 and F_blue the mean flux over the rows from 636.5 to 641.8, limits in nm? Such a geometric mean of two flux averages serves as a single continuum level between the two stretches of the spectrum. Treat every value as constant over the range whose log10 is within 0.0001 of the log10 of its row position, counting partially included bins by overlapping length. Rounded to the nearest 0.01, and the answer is 9.07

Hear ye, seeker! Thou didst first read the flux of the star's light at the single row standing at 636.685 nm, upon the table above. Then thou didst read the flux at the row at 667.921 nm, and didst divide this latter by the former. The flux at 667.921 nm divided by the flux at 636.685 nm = 1.03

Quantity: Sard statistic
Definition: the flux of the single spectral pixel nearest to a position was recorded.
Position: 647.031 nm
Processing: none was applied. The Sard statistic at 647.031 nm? 9.444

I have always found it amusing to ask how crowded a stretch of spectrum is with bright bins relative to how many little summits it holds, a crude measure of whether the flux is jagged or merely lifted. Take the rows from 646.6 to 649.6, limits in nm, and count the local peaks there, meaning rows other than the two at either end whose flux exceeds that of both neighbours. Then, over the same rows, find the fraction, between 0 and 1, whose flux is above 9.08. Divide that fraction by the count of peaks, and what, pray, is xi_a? 0.15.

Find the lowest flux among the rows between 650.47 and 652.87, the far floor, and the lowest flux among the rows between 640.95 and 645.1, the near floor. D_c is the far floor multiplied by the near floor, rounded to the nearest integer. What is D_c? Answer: 79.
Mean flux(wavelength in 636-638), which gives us 8.90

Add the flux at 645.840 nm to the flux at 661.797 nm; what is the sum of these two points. 17.3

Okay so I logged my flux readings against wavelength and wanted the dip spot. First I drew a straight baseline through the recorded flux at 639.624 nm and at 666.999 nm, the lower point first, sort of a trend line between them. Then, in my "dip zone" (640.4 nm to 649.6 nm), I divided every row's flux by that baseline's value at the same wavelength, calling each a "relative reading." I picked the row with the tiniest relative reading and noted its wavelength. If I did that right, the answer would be 647.925 nm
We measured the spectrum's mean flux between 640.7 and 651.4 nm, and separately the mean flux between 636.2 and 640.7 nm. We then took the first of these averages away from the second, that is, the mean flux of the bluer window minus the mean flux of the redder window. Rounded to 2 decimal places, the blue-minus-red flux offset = -0.37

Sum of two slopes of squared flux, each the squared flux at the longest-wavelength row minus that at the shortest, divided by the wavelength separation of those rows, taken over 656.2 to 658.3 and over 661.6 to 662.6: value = 19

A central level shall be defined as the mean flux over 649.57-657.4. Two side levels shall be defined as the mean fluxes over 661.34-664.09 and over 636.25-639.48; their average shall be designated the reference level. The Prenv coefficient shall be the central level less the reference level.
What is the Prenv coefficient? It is 0.6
